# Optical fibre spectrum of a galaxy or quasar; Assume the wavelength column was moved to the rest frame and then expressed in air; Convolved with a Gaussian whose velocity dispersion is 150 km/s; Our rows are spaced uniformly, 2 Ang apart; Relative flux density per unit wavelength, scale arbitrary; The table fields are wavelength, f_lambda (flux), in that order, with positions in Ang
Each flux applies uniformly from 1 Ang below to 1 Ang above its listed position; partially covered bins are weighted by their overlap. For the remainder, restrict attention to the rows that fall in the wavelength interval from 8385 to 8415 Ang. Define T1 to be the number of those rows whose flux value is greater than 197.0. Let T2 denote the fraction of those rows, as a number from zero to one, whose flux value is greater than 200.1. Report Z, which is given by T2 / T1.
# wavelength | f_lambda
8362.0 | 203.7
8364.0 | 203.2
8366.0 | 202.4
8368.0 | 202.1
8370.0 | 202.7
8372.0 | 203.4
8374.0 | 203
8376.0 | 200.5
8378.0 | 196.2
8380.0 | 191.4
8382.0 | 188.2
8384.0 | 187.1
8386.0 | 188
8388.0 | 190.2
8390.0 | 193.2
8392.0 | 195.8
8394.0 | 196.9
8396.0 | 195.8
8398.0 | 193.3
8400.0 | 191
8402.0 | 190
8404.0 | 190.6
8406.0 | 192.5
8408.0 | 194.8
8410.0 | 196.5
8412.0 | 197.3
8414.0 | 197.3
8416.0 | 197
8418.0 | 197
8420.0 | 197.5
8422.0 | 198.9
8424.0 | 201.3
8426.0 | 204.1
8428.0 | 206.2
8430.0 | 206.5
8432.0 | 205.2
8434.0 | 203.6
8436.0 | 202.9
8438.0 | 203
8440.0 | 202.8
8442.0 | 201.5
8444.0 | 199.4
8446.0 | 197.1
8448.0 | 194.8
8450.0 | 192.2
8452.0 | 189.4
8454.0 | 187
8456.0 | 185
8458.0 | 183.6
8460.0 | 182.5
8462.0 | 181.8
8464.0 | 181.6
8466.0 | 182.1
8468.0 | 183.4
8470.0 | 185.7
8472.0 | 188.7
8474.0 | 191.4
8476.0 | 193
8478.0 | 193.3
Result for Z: 0.00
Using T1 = 2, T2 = 0.00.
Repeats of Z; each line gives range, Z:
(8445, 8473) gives 0.00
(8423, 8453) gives 0.06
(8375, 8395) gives 0.10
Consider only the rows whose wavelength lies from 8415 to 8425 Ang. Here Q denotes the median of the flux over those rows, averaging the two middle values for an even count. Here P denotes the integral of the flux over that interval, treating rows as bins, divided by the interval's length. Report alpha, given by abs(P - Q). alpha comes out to 0.8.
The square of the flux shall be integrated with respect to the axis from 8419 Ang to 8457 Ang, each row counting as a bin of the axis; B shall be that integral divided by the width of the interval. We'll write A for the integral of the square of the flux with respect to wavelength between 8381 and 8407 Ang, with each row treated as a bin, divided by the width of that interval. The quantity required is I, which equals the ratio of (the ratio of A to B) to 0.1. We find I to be 9.3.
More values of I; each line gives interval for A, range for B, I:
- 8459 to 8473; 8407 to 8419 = 8.7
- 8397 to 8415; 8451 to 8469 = 11.1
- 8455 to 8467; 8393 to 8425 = 8.7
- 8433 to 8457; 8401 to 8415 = 10.3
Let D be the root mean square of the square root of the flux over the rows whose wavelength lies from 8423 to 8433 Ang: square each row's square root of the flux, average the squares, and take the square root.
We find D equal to 14.3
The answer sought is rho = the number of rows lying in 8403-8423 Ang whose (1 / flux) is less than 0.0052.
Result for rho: 9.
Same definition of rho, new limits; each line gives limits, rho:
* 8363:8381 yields 8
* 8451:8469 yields 0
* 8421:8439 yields 9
